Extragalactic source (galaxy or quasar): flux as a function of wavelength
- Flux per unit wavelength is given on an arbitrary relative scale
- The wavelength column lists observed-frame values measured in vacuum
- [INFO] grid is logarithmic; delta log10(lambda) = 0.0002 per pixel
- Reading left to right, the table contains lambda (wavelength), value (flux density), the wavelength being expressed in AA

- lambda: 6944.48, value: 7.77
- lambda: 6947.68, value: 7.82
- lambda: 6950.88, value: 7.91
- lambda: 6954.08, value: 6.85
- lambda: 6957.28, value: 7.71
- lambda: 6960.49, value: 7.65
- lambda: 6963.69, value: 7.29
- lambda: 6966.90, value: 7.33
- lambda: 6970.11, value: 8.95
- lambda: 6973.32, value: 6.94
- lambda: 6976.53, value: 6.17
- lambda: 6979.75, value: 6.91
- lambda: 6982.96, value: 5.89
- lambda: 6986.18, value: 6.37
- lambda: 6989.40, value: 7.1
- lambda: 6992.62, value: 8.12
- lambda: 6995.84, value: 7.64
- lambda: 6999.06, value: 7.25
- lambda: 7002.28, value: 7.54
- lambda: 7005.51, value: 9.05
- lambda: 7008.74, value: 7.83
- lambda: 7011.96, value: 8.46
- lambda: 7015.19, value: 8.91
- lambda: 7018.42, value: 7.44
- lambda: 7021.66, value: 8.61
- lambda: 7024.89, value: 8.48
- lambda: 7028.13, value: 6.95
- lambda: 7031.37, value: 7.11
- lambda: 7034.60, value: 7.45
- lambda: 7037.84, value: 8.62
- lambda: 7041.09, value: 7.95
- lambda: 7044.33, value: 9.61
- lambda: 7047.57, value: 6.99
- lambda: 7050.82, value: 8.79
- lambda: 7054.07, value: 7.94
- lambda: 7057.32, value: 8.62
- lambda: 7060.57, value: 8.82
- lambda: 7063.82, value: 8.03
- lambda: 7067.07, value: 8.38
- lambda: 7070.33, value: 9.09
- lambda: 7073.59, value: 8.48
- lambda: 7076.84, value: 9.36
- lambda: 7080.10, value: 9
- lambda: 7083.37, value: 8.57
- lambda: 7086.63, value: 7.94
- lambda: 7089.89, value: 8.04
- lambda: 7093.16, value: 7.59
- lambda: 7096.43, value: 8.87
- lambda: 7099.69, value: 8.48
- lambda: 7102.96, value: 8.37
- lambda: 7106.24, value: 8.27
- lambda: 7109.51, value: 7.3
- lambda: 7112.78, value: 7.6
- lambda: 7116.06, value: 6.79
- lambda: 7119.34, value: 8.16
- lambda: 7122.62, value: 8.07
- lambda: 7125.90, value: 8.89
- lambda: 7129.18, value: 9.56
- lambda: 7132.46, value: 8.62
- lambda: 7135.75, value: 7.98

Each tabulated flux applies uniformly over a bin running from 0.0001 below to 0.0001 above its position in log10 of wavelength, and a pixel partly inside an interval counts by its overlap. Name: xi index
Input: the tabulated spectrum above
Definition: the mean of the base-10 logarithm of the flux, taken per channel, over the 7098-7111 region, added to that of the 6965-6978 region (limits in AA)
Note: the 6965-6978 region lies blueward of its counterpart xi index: 1.77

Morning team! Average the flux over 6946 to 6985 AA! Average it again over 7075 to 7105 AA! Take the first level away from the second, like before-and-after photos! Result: 1.2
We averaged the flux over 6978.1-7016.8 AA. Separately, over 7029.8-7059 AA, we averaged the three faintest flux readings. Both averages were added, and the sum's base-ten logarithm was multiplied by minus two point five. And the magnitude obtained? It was -2.92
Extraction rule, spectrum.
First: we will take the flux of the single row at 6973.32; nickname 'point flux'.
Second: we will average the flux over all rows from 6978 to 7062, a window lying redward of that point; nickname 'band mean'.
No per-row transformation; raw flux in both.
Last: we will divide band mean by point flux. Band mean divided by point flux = 1.13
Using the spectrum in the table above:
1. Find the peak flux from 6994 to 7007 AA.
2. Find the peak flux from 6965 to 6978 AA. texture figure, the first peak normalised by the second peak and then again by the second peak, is 0.113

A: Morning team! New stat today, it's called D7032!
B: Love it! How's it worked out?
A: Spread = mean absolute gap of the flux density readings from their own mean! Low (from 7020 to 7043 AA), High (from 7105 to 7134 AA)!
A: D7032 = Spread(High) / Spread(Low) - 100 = -99.0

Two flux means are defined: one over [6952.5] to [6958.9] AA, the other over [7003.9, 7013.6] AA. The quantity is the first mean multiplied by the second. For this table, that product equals 61.5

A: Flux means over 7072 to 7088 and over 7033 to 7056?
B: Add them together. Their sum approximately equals 16.9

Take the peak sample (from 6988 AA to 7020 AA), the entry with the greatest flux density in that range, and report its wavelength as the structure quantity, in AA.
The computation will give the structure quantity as 7005.51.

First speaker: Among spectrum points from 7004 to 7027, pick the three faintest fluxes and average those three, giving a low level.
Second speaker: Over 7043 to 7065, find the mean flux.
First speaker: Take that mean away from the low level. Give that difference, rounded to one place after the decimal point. -0.5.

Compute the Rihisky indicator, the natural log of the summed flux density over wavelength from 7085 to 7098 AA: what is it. 3.48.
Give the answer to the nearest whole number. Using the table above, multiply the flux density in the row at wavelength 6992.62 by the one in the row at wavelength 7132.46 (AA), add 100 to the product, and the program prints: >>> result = 170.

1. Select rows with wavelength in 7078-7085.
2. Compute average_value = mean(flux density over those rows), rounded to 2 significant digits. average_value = 8.8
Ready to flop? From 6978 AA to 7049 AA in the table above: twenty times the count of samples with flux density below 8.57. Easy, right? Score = 340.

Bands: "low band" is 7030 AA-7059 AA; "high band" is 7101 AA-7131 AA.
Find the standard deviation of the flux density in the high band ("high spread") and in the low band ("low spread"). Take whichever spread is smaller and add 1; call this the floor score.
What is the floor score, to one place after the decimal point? 1.8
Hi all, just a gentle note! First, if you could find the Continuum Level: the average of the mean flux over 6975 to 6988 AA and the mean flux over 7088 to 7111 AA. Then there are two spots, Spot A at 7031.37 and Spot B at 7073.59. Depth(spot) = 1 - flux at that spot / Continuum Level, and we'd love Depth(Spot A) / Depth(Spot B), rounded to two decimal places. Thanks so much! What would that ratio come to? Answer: -0.10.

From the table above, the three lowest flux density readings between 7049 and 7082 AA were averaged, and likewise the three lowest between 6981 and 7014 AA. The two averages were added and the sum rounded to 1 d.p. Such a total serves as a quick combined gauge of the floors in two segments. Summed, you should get 14.6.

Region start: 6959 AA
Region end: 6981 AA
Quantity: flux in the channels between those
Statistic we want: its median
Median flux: 7.3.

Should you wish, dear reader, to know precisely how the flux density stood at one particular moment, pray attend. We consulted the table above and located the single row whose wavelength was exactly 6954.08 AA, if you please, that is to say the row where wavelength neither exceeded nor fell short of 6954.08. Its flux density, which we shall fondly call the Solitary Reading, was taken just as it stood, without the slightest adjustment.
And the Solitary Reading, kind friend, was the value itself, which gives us 6.85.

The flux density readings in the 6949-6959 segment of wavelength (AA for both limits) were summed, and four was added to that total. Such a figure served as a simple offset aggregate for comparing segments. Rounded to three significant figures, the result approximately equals 26.5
